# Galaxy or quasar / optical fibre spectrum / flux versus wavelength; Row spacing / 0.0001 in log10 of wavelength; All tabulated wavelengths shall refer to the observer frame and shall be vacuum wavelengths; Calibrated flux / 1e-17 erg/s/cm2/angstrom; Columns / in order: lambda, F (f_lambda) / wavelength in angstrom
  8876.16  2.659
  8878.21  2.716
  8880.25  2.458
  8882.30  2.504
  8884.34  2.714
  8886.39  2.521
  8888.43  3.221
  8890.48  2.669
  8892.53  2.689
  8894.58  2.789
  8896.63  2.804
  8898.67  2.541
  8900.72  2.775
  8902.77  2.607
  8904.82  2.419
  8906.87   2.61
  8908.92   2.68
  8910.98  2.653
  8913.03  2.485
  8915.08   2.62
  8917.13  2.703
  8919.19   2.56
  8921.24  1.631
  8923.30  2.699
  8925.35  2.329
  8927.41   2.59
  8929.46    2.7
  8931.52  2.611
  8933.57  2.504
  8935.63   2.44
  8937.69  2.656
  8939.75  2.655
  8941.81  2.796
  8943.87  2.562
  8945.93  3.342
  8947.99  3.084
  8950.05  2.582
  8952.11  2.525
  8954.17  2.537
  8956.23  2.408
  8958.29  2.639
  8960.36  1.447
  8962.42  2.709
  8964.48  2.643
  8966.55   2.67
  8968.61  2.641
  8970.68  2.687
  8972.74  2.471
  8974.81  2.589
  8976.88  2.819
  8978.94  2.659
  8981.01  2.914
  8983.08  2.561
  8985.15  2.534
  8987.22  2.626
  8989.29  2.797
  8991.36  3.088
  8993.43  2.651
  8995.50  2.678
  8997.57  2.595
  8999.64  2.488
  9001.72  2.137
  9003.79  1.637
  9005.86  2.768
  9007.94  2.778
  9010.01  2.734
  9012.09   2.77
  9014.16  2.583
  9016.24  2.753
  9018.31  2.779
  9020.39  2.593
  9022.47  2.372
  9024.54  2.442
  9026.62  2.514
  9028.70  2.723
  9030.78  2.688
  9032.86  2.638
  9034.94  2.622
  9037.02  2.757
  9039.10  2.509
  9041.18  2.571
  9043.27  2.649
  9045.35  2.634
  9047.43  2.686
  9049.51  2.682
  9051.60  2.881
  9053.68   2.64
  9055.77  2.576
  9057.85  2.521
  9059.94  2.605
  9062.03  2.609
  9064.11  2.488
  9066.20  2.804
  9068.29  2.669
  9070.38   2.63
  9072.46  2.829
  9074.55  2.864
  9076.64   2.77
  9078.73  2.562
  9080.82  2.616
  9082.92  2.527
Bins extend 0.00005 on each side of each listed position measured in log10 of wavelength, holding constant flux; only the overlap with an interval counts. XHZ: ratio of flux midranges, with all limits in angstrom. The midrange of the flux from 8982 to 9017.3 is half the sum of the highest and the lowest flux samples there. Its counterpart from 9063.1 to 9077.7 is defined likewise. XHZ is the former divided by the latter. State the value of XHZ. 0.88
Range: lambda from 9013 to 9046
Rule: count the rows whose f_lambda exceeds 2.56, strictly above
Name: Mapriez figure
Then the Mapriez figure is 12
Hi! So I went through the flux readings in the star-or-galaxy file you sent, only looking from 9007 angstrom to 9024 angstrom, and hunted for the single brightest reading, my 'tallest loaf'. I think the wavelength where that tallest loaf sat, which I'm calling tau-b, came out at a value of 9018.31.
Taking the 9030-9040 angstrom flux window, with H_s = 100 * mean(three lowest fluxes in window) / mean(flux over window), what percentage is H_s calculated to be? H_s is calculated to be 98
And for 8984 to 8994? 95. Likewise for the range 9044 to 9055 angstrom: 98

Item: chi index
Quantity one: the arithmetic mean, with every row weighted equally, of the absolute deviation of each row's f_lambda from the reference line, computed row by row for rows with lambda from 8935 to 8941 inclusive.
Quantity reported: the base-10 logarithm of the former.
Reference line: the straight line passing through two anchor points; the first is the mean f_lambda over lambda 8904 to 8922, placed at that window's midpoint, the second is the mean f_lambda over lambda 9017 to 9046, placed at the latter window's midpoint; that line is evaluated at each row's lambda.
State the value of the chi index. -0.9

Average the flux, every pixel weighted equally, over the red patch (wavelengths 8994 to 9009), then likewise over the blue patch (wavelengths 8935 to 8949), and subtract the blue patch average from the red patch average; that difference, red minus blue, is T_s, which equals -0.35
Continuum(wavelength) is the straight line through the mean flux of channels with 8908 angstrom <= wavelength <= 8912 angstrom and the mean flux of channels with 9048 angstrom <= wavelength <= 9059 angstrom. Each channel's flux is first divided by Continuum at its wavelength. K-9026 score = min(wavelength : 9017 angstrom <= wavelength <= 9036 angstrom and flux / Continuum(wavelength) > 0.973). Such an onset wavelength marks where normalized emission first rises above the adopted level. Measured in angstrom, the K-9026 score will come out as 9018.31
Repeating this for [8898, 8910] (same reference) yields 8900.72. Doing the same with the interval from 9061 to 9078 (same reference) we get 9062.03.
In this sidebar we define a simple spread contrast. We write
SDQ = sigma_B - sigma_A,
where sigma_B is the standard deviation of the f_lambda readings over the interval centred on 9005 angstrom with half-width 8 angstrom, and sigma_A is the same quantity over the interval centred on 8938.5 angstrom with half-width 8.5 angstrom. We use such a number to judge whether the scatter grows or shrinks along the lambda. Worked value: 0.12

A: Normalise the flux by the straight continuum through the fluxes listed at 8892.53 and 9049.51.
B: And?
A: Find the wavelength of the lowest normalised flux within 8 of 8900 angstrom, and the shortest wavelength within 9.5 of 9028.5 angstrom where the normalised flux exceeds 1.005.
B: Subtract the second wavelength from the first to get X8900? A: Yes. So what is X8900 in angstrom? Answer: -123.9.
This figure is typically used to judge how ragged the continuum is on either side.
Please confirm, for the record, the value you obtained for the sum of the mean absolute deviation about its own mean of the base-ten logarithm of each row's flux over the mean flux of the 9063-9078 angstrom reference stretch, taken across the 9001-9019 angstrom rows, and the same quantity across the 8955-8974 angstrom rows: 0.11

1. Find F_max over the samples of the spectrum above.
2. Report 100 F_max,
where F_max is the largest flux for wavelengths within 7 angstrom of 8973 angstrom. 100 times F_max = 282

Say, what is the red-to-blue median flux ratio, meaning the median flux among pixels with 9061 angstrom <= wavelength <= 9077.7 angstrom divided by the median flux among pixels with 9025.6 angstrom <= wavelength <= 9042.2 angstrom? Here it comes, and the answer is 1.03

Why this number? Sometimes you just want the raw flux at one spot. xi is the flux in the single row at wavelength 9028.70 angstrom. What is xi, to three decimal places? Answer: 2.723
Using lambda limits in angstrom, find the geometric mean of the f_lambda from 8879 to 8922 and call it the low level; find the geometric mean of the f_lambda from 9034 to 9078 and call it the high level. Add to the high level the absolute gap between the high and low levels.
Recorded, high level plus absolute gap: 2.74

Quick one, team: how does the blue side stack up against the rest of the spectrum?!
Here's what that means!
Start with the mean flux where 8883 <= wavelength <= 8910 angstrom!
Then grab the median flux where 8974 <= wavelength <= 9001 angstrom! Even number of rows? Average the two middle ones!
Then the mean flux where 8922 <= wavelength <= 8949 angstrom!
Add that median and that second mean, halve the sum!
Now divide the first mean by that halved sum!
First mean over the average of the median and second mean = 1.01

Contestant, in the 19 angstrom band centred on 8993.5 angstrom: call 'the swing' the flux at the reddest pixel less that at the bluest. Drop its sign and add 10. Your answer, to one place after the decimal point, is 10.4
